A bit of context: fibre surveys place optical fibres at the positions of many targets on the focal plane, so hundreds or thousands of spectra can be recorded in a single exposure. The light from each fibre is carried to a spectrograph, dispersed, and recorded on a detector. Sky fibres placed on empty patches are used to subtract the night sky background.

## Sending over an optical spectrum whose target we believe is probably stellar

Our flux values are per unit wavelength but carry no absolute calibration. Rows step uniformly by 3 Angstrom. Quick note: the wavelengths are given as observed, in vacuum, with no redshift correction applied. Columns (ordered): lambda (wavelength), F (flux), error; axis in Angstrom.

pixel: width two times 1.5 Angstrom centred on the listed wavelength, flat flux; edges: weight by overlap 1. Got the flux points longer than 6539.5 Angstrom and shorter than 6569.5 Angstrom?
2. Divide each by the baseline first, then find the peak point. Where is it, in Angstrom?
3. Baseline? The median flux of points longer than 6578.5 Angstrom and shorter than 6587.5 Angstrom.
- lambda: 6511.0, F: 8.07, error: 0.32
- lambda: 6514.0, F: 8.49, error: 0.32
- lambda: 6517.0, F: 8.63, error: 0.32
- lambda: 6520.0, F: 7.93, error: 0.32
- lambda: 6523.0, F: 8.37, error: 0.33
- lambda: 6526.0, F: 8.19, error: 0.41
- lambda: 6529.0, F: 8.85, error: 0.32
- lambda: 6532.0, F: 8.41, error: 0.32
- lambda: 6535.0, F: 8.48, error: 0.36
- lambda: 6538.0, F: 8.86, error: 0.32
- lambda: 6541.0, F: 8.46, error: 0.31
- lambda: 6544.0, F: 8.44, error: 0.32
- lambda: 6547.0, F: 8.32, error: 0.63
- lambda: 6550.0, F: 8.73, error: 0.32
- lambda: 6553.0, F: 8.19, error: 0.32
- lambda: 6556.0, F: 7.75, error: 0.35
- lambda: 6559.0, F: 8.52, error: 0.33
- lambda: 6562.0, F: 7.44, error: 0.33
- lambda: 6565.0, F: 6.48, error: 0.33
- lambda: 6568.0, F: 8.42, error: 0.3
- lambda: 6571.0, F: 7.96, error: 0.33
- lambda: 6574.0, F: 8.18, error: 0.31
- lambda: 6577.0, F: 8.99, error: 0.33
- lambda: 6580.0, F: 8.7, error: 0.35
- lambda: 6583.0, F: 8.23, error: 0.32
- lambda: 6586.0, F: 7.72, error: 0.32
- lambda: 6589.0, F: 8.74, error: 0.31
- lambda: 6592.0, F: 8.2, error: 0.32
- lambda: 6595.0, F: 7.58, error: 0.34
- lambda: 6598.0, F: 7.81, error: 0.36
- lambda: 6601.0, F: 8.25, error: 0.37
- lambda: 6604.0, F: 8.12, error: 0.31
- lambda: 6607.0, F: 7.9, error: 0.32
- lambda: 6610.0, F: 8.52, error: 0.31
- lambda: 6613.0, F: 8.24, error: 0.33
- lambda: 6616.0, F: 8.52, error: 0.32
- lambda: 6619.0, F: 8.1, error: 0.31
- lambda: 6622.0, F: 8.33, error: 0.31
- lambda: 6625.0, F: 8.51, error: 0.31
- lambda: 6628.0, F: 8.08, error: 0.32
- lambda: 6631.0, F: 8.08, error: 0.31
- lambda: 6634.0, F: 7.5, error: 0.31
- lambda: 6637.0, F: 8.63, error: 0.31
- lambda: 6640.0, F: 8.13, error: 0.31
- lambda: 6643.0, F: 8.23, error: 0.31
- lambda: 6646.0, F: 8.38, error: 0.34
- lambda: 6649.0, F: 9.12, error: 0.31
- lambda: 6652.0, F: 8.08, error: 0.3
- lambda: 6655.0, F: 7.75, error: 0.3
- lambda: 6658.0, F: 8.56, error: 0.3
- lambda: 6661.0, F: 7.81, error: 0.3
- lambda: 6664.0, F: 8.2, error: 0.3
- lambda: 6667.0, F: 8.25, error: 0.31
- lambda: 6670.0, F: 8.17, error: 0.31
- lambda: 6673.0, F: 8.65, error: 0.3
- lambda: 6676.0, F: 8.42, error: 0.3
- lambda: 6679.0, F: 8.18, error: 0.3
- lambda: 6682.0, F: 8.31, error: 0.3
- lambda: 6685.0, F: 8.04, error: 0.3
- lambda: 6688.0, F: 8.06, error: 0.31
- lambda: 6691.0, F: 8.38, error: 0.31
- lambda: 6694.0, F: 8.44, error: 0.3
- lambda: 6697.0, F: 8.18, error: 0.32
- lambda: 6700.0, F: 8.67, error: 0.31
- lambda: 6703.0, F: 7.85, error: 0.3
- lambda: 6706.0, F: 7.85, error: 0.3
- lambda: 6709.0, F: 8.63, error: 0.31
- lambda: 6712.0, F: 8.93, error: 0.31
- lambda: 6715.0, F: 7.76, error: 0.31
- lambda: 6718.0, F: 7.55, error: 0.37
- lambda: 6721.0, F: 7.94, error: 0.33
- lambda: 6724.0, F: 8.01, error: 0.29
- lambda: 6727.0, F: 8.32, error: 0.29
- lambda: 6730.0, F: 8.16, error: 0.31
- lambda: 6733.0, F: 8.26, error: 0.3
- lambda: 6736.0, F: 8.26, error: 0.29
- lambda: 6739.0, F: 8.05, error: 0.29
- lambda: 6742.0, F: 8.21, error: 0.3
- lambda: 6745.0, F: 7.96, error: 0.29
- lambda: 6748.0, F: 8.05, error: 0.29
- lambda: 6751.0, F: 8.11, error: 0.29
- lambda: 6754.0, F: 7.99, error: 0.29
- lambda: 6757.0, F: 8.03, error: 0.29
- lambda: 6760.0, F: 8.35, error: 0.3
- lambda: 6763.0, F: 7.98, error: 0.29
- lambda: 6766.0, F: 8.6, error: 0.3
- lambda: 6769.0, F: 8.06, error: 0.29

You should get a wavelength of 6550.0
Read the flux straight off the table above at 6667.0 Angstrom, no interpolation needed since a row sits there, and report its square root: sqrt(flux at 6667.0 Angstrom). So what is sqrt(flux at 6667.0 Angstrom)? 2.87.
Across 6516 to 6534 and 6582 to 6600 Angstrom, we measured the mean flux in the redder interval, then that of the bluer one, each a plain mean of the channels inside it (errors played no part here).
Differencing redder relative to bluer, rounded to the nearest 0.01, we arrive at -0.35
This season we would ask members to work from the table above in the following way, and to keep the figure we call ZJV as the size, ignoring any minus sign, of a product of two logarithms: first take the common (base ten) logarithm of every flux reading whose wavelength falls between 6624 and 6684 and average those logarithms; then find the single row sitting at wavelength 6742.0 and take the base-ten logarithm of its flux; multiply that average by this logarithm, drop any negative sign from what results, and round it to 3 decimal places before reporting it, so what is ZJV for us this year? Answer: 0.838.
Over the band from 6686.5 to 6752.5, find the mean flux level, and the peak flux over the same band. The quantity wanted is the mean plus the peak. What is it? 17.1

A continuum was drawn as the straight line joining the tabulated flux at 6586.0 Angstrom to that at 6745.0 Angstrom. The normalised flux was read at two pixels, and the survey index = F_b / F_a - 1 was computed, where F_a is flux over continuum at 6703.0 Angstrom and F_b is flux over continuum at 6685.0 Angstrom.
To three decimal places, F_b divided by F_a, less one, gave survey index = 0.028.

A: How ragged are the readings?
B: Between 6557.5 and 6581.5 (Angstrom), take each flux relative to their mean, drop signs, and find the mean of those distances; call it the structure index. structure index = 0.59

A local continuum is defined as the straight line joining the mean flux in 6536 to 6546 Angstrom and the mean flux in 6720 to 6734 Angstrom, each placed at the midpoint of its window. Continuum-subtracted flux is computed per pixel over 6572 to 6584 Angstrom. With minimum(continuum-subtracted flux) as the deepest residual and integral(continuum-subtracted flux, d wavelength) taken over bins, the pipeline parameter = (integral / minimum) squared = 1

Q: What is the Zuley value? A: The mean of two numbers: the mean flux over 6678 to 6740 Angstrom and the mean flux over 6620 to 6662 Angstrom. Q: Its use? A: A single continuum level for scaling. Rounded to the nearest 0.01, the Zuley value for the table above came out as 8.21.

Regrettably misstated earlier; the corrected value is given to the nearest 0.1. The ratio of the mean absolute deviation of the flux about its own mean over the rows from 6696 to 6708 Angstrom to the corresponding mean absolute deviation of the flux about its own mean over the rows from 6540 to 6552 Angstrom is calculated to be 2.4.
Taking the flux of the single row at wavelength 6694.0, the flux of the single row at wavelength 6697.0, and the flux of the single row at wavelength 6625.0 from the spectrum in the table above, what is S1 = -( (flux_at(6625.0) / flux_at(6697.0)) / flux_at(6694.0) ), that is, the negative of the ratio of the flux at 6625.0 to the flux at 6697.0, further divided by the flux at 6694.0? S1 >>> -0.123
